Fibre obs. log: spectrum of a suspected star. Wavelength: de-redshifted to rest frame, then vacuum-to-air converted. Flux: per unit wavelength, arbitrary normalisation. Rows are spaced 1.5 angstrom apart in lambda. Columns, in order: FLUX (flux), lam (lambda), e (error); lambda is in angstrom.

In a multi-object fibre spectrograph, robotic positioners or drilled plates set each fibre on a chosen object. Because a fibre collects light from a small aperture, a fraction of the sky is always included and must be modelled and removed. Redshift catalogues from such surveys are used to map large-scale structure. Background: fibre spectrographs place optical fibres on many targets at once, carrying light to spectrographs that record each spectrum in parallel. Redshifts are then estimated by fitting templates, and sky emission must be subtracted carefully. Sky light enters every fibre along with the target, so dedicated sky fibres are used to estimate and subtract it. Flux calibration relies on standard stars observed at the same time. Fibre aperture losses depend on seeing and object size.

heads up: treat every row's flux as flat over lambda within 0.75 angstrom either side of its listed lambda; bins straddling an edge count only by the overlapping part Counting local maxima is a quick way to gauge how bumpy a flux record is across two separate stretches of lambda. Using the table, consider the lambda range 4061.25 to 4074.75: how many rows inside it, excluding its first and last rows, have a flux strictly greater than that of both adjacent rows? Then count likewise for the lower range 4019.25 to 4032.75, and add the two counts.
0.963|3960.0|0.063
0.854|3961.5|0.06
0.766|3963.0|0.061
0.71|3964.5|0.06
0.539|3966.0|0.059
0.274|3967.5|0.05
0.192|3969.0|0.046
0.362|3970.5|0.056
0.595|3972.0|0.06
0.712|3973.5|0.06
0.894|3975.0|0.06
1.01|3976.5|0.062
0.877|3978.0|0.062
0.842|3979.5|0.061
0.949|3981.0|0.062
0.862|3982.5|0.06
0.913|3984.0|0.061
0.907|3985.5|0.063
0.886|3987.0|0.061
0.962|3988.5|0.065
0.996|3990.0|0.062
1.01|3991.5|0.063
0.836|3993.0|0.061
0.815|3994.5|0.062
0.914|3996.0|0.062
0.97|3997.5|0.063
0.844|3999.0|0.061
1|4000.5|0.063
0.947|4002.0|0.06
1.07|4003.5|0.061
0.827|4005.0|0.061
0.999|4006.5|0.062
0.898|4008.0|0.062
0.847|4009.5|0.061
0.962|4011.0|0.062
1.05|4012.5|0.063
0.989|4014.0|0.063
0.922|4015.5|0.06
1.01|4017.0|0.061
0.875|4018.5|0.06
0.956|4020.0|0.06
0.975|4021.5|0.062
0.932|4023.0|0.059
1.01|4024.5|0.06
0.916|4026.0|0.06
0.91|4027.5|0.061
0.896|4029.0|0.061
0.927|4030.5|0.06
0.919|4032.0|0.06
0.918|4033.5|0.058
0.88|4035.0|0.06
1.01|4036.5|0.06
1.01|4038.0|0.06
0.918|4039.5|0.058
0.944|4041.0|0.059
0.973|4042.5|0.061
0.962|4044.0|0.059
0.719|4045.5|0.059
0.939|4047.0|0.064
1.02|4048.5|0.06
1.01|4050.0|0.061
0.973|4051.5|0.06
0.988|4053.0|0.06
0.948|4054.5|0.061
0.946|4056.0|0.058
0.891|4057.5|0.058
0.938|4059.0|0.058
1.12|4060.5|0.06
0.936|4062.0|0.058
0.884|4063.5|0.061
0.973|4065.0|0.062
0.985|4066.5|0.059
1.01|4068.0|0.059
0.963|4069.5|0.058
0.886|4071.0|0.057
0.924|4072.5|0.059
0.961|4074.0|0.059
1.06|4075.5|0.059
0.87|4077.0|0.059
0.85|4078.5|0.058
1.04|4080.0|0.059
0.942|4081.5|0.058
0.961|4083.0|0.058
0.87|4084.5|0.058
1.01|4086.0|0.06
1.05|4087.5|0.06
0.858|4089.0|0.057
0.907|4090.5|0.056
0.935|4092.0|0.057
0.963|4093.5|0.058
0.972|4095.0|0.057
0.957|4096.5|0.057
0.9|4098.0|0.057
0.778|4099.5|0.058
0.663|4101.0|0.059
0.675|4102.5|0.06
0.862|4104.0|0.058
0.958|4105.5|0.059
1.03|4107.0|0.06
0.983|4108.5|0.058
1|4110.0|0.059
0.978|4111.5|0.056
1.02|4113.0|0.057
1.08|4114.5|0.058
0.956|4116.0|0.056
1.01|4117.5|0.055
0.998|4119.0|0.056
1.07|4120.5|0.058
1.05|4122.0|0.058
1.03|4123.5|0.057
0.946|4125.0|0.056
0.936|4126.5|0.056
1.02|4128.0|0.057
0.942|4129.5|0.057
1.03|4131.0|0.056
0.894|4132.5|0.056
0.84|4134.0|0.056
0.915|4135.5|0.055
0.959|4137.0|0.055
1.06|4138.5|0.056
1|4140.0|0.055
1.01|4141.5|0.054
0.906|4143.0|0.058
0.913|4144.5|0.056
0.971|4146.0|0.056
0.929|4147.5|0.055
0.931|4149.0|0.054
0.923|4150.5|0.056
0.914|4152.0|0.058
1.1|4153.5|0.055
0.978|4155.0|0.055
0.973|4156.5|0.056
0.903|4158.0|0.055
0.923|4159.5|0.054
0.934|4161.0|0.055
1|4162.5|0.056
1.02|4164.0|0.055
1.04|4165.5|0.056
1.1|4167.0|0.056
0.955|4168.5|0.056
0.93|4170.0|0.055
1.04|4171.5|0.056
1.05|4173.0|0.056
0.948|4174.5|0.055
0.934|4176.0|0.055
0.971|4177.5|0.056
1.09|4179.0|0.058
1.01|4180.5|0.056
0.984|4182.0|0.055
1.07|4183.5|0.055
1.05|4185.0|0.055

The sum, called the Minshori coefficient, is 4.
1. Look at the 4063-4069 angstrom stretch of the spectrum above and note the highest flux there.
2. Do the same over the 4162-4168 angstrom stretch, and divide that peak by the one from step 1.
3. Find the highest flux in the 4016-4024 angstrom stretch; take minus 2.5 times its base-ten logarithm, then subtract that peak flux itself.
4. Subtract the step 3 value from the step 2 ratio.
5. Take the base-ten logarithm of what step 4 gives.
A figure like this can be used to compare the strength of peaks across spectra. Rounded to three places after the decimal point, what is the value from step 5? 0.324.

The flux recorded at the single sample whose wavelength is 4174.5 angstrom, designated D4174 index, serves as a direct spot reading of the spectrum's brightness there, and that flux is 0.948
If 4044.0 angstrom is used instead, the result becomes 0.962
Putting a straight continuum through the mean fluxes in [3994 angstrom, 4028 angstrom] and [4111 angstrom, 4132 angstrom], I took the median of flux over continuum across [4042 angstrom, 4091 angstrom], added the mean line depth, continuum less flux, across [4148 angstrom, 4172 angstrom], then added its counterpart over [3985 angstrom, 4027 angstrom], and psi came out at 1.03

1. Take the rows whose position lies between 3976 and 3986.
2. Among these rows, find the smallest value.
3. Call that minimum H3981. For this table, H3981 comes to 0.842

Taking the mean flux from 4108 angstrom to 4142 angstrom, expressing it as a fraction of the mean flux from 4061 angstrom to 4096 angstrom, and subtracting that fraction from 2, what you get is 0.96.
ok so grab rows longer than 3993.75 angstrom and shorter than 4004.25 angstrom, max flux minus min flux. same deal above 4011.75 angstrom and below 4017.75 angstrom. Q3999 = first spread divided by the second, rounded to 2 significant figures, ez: 2.0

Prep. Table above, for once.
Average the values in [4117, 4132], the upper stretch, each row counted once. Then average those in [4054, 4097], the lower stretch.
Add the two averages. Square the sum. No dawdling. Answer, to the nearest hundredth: 3.82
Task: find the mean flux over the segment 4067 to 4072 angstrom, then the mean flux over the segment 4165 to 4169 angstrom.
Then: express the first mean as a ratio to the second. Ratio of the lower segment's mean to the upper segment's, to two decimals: 0.92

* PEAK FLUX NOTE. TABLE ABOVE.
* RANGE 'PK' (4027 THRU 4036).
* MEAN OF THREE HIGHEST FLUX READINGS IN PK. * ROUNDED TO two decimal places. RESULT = 0.92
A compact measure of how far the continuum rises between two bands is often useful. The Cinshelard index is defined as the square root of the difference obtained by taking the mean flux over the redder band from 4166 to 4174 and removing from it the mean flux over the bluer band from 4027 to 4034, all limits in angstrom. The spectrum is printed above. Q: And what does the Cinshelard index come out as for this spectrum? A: 0.32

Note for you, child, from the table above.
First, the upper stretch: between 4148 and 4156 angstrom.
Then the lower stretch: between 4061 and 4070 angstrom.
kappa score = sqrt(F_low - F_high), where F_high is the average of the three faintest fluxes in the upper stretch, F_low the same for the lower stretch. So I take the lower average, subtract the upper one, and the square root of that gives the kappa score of 0.07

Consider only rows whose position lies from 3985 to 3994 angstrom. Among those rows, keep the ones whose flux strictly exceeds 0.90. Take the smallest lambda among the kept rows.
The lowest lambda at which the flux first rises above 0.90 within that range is 3985.5 angstrom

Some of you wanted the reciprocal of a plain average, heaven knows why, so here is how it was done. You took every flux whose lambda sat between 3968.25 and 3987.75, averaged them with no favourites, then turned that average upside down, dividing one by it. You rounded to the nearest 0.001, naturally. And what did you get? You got 1.300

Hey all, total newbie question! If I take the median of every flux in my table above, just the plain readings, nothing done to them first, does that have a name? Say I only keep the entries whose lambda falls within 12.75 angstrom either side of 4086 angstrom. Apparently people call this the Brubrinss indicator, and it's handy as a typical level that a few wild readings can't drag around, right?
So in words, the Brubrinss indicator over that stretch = 0.957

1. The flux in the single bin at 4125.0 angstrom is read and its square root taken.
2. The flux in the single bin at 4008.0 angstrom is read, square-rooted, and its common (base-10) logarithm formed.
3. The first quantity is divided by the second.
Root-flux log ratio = -42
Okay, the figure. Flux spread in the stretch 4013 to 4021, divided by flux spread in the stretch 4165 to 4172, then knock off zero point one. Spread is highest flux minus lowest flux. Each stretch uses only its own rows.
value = 0.7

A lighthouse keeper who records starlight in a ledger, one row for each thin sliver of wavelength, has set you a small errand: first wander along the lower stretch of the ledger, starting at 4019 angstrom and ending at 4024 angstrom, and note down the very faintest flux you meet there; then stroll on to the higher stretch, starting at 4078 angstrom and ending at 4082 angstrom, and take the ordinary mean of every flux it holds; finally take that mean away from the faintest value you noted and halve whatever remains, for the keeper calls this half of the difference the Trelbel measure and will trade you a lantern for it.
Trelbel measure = -0.01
